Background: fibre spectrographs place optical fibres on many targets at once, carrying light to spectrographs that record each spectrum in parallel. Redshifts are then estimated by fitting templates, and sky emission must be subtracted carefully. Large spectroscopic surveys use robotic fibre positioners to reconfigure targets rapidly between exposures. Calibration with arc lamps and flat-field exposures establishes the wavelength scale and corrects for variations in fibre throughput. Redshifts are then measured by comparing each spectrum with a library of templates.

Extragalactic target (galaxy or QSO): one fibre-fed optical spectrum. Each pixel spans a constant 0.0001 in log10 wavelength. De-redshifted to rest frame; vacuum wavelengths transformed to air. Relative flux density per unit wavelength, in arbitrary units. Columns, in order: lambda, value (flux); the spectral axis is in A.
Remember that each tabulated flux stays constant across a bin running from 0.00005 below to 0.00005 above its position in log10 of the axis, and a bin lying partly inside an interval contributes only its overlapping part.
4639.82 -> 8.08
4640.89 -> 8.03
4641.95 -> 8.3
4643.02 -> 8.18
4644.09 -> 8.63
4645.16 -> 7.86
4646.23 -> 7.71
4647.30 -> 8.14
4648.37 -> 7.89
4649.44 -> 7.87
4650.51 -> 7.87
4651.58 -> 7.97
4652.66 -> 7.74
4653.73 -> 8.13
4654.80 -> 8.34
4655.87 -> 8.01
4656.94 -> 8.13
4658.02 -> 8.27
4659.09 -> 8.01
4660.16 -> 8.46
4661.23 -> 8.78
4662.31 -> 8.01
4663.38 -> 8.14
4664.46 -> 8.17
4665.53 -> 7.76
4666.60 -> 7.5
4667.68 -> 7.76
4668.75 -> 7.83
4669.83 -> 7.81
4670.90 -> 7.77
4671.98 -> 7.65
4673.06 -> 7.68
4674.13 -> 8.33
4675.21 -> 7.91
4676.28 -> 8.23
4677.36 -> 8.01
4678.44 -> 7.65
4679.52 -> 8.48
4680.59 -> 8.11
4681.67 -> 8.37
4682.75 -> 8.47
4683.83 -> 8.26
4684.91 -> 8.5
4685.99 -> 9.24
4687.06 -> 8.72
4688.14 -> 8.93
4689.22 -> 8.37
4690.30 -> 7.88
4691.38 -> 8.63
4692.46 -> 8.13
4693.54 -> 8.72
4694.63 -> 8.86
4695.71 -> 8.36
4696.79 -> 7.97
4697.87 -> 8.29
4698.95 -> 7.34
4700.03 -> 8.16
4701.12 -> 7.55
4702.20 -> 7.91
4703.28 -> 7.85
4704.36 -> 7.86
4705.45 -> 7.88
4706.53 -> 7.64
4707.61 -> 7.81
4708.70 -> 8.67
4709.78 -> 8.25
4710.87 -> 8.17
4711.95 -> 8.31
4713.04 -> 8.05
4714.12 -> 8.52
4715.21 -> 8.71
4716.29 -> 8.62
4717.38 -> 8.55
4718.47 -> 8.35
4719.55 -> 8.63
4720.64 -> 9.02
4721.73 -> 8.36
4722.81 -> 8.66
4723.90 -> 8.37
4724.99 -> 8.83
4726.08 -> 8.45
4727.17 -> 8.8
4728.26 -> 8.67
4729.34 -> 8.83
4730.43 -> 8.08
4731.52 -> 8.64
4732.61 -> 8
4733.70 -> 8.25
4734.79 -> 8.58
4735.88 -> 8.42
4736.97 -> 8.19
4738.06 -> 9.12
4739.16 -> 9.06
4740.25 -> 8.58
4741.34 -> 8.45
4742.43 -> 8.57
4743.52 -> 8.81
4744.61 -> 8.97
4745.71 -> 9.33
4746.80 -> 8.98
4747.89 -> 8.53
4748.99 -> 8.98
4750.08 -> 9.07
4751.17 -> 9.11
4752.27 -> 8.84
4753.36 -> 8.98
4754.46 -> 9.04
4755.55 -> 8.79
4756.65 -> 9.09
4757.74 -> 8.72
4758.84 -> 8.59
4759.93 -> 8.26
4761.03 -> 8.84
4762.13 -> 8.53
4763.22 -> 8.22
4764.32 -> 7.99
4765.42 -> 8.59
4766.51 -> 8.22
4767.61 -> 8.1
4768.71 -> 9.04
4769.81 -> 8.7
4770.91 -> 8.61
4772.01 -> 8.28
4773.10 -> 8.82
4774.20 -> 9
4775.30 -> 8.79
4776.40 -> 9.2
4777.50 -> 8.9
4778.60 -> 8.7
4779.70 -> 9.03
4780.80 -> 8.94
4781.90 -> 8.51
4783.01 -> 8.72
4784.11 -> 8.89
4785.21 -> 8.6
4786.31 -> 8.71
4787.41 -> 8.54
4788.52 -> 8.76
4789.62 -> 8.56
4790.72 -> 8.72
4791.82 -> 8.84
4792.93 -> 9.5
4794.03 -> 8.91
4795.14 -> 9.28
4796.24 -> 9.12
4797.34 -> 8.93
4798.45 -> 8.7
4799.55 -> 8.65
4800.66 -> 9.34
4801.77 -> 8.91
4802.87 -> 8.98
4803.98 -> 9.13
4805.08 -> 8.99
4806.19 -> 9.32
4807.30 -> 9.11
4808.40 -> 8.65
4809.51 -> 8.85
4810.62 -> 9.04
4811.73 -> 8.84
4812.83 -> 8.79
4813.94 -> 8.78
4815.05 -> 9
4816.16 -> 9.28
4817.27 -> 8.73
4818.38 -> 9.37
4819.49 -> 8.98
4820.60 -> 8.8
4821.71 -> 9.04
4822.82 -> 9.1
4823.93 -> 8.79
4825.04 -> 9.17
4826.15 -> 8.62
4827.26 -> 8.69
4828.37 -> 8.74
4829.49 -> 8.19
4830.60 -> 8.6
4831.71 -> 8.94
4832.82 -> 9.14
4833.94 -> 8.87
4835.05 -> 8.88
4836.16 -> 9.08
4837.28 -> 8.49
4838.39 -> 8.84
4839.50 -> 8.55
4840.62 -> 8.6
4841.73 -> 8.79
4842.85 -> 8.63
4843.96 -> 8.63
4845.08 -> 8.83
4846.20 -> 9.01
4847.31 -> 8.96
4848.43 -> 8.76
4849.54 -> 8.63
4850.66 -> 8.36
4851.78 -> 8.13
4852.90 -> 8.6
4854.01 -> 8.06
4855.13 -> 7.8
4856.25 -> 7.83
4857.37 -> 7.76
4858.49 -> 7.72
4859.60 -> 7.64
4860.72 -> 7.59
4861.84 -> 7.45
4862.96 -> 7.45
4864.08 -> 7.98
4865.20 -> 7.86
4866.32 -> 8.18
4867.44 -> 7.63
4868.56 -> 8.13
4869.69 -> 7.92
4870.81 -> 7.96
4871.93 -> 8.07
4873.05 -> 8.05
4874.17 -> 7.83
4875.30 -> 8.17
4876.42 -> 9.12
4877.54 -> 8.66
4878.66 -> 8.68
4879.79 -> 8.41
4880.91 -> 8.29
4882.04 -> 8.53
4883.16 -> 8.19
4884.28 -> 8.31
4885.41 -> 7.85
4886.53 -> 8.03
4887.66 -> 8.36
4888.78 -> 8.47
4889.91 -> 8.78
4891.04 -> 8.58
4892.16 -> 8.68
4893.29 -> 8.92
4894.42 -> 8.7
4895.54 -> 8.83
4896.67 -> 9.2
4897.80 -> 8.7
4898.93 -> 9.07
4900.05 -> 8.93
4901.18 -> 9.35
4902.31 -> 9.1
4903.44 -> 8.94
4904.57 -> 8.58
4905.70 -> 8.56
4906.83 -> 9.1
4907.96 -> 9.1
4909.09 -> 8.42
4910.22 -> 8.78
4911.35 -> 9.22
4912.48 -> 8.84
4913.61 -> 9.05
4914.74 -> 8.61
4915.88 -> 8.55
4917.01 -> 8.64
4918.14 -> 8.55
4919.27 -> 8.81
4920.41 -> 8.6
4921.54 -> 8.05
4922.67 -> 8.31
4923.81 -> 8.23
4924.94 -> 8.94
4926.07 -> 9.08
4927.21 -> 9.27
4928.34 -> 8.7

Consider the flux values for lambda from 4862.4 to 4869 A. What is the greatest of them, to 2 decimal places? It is 8.18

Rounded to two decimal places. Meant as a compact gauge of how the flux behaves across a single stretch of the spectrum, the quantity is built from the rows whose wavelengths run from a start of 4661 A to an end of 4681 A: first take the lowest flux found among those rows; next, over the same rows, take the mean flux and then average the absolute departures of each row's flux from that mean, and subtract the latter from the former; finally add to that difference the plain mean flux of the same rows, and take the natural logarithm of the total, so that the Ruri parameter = 2.72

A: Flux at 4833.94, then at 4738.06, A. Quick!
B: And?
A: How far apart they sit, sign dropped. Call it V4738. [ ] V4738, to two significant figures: 0.25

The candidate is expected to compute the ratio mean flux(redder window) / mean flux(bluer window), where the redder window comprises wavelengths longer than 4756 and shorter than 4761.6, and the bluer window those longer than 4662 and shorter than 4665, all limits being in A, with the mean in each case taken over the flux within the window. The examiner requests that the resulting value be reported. 1.07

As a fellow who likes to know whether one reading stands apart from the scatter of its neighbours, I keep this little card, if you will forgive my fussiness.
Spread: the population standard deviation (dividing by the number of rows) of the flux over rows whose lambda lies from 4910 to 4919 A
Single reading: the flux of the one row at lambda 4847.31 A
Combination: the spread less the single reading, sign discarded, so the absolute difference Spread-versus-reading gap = 8.7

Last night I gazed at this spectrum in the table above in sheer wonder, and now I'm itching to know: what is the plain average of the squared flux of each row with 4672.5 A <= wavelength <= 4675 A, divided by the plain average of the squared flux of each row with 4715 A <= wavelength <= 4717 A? 0.85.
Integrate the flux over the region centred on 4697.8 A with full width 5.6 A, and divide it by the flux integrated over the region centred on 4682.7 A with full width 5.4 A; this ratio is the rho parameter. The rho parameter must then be 1.0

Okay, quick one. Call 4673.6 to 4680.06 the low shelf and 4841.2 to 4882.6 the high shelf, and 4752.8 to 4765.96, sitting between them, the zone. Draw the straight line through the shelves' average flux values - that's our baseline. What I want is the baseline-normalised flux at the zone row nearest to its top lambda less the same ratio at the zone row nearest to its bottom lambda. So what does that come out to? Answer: -0.05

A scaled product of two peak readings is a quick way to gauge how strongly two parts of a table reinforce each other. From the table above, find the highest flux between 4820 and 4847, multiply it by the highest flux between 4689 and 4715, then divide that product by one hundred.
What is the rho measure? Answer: 0.812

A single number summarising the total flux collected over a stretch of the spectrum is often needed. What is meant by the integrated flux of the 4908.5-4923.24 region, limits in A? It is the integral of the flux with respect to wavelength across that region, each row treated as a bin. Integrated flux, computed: 127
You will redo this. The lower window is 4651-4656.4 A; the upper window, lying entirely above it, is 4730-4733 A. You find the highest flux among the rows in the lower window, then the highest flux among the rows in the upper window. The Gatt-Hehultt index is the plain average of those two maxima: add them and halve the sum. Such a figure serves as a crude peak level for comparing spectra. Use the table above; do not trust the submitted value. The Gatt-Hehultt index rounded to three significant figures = 8.49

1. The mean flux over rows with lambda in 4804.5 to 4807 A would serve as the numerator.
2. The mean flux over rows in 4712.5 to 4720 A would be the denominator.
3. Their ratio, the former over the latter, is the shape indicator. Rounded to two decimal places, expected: 1.08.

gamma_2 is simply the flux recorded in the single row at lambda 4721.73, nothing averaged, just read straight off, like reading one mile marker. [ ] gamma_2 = 8.36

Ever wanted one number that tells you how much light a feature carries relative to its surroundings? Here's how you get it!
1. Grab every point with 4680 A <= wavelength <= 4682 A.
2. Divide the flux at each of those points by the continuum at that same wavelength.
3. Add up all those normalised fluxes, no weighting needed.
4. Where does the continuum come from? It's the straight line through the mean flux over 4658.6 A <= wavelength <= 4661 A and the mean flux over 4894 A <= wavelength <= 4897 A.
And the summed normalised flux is 2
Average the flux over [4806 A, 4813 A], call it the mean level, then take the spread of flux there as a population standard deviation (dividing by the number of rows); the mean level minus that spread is 8.7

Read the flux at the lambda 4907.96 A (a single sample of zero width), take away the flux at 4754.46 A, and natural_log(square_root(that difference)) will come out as -1.41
